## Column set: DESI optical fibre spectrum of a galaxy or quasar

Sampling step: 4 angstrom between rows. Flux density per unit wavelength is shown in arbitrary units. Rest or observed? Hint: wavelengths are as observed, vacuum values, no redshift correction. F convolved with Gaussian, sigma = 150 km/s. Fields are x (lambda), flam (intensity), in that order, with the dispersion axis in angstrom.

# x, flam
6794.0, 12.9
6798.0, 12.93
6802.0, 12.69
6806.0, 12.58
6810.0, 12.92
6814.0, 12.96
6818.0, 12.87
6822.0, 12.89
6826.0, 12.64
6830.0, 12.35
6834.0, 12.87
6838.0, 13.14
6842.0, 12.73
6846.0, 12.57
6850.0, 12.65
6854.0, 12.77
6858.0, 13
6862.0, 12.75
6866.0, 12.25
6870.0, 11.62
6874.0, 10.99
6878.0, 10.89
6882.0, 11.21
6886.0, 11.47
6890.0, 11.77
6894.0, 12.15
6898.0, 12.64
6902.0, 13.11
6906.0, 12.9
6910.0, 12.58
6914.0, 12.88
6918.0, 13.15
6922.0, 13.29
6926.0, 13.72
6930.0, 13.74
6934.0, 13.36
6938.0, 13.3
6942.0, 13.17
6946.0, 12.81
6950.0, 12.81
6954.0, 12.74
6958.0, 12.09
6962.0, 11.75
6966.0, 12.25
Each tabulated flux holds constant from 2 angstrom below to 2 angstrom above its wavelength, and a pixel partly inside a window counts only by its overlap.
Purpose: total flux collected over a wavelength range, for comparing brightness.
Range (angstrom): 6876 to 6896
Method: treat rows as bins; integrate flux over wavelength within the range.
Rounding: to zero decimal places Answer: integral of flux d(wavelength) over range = 230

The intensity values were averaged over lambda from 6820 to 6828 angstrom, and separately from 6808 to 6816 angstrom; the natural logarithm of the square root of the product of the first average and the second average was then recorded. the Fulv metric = 2.55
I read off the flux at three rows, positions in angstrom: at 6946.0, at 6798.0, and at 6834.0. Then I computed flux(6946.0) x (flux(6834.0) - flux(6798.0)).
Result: -1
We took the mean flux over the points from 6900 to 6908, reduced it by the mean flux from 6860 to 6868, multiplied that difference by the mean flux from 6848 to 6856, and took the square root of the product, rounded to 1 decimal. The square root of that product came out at 2.5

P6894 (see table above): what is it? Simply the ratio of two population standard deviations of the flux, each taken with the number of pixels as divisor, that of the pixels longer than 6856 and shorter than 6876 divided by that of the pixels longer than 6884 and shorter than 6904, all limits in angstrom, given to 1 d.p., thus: 1.2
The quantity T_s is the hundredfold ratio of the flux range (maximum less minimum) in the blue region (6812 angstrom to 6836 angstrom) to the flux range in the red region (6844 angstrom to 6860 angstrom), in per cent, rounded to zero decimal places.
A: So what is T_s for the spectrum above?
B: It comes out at 142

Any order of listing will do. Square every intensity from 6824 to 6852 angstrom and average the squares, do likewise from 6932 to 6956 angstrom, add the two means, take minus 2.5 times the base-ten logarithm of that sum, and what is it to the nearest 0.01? -6.30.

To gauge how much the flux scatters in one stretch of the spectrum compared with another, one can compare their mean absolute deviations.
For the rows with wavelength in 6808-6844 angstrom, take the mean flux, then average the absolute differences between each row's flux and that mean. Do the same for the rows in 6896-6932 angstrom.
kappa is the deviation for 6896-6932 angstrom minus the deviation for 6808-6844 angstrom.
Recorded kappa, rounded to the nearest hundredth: 0.16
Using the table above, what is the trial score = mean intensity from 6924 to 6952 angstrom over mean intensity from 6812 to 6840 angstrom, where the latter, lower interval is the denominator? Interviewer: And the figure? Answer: 1.04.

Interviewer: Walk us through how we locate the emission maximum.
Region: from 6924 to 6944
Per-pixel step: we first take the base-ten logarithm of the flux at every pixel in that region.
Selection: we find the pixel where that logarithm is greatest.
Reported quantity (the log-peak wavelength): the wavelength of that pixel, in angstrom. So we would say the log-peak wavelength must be 6930.0 angstrom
